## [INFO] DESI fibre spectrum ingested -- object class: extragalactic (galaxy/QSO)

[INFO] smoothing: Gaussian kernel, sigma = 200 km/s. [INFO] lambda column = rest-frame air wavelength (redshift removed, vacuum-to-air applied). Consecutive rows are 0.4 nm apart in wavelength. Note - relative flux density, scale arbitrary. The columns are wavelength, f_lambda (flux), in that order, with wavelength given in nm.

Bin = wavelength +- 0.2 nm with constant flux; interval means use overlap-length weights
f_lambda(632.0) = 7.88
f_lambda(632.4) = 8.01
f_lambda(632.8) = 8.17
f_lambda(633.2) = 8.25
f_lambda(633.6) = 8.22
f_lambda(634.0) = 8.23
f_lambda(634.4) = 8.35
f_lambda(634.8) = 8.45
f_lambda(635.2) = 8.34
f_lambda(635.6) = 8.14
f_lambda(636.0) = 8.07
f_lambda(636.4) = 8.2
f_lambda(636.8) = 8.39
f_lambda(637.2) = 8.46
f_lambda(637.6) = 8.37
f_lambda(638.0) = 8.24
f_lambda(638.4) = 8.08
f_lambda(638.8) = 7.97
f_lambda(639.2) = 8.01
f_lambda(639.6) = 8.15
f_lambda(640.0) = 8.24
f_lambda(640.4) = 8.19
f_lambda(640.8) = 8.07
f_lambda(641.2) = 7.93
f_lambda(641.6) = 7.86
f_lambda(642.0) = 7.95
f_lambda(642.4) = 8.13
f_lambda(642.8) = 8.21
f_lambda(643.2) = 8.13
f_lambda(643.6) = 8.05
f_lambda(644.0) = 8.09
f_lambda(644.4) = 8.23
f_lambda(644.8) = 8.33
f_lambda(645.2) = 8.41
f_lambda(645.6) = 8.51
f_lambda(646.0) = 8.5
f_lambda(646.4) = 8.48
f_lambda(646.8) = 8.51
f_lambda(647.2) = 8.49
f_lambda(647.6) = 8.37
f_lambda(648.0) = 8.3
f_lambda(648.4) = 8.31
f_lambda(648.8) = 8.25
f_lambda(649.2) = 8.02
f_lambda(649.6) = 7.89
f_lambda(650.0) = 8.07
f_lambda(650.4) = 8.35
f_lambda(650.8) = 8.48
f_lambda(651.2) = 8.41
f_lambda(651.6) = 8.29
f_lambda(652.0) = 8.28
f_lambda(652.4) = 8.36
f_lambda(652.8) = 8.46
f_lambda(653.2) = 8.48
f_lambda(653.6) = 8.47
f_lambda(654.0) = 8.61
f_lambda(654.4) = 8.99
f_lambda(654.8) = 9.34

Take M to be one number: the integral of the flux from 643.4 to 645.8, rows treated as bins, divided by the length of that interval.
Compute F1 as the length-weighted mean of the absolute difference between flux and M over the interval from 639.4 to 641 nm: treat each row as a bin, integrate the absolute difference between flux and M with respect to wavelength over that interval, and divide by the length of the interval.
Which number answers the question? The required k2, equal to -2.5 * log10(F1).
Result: 2.4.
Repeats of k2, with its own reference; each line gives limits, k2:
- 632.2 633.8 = 2.4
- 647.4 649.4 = 2.6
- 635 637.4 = 2.2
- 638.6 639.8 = 1.6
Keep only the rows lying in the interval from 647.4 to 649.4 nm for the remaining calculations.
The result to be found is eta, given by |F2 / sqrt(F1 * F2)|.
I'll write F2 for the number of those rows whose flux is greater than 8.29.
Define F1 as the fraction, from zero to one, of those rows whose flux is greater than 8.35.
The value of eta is 3.9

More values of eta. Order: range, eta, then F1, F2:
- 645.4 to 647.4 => 2.2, 1.0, 5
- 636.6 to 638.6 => 2.2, 0.6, 3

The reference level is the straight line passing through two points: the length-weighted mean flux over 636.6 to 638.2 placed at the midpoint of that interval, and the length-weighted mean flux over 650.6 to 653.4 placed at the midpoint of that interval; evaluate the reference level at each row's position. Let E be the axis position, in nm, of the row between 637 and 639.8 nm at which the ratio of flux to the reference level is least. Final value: 638.8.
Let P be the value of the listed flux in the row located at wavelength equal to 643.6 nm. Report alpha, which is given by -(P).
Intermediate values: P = 8.05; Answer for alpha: -8.05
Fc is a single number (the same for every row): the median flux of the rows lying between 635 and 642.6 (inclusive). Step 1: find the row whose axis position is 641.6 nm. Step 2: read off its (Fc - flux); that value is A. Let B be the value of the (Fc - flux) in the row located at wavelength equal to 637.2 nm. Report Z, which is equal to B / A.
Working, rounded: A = 0.28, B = -0.32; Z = -1.1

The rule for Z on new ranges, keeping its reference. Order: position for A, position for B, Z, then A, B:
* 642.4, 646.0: -36.0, 0.01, -0.36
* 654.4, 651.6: 0.2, -0.85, -0.15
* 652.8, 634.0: 0.3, -0.32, -0.09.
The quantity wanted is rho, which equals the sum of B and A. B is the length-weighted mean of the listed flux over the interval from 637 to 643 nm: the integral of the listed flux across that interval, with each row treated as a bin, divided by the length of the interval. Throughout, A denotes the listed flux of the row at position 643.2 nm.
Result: 16.3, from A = 8.13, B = 8.12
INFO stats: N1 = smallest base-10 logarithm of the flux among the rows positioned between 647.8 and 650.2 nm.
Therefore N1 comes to 0.897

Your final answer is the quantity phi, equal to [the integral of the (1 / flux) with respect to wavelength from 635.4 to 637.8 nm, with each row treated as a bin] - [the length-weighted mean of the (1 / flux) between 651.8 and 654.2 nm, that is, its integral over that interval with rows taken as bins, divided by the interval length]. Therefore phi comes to 0.172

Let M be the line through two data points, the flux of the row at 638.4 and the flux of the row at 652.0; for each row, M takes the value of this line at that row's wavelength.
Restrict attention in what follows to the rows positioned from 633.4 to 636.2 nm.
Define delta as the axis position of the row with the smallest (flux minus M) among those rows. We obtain 636.0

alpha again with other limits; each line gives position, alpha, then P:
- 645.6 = -8.51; 8.51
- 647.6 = -8.37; 8.37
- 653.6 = -8.47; 8.47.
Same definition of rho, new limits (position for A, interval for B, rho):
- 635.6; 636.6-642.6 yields 16.3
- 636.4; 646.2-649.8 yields 16.5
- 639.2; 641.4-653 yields 16.3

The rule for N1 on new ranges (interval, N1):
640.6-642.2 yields 0.895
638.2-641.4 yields 0.899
